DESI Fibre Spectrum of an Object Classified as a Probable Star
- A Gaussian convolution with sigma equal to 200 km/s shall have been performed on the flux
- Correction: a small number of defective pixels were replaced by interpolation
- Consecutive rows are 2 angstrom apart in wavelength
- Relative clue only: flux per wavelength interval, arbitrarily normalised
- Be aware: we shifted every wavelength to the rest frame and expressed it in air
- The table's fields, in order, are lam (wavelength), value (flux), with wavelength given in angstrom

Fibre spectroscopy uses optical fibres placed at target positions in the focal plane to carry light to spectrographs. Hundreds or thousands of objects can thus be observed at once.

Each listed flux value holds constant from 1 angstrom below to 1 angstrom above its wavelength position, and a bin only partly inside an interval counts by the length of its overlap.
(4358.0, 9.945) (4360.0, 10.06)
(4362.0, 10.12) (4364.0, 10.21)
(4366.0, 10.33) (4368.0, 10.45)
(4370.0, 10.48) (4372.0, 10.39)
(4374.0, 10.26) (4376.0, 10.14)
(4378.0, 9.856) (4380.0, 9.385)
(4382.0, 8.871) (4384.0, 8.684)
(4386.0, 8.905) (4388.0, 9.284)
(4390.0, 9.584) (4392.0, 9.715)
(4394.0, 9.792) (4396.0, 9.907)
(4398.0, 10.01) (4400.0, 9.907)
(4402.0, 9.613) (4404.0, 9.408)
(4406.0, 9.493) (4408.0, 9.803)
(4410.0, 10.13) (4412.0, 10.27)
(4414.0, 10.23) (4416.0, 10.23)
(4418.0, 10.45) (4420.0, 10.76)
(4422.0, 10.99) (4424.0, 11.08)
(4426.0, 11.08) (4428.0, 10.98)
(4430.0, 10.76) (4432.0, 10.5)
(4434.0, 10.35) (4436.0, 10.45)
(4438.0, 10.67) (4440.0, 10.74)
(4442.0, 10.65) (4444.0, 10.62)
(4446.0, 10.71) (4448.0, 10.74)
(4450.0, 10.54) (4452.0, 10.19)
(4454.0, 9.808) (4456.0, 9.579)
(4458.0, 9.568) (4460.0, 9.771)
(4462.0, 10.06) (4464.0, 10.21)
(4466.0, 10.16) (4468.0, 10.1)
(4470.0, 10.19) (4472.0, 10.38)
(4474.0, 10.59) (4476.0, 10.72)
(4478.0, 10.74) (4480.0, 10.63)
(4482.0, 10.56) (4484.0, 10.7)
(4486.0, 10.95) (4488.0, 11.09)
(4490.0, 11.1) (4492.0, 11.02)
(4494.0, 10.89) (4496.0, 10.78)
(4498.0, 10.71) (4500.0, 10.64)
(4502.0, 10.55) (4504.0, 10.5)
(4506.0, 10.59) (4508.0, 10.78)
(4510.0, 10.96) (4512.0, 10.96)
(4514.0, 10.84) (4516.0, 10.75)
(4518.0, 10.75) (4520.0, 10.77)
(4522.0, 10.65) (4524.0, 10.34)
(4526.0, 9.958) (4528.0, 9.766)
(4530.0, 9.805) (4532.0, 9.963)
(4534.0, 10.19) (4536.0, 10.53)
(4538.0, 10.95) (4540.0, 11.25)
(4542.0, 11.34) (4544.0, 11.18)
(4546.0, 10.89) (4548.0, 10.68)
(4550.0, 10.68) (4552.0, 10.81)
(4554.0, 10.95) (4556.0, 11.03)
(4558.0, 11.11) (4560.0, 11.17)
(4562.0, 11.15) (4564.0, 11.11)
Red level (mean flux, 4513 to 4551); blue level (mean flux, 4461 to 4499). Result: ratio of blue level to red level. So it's 1.00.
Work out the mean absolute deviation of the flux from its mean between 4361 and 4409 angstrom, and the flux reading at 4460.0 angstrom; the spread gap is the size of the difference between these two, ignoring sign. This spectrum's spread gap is 9.4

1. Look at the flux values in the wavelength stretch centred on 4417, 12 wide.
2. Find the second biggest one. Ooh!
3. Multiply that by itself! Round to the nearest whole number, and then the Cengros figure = 116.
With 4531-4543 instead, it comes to 127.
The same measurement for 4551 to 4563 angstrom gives 124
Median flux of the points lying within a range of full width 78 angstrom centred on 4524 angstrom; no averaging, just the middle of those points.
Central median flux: 10.8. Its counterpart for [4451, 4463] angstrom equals 9.8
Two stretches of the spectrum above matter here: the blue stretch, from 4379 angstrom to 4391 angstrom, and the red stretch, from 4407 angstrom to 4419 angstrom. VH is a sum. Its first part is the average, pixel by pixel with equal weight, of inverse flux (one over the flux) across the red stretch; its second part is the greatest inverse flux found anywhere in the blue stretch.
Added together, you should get 0.213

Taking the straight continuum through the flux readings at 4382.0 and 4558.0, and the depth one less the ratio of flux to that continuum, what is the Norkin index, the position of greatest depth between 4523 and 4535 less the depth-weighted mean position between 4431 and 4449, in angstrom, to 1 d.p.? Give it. 87.8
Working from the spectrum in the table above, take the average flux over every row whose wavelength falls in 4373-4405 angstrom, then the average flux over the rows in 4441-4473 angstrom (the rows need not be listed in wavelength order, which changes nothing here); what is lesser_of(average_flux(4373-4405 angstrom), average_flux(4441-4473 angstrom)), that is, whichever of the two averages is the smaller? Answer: 9.6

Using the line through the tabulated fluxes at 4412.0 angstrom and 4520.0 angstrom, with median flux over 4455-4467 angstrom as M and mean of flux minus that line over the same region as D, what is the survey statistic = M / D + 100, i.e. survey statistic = 84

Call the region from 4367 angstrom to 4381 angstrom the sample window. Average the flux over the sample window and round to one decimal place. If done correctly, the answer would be 10.1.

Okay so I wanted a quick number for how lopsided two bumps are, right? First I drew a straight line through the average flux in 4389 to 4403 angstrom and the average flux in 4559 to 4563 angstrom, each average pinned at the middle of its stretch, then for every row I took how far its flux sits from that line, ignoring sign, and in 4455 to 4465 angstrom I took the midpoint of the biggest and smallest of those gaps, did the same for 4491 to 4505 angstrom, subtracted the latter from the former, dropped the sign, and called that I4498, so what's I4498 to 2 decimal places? 0.22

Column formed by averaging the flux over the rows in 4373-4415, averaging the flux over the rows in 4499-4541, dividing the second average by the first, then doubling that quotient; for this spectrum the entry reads 2.18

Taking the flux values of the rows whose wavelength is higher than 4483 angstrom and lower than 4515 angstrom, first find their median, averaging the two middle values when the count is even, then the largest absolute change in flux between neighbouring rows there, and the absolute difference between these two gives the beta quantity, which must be 10.6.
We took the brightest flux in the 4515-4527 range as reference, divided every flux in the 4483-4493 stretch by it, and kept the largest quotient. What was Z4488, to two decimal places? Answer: 1.03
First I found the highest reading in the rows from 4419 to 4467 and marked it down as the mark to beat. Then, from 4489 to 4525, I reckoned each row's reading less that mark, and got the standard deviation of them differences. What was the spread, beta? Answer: 0.19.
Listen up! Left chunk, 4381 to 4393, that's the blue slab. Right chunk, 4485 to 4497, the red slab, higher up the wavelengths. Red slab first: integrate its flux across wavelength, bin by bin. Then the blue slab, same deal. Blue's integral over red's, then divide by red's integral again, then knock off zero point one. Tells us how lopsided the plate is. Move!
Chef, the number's -0.0936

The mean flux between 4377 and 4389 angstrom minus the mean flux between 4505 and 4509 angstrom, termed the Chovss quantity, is -1.5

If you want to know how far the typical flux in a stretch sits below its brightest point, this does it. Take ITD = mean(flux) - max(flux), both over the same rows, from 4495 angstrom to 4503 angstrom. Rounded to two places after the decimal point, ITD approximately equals -0.11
